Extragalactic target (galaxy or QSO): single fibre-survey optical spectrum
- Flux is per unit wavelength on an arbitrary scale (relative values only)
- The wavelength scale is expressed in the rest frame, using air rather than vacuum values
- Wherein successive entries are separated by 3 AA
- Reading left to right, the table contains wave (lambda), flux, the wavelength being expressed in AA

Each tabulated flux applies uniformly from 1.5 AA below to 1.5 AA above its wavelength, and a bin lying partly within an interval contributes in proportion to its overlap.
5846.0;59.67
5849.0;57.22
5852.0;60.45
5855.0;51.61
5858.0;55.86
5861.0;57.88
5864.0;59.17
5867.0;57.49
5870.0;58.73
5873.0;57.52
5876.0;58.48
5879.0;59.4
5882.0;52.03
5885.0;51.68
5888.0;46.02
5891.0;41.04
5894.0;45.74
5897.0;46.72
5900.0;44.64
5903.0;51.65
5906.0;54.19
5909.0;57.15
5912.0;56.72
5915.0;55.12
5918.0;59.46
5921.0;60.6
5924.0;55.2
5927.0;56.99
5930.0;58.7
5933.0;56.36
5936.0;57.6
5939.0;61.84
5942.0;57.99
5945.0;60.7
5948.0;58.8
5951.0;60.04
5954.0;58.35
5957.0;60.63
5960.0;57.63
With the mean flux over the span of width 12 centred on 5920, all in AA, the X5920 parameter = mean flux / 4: 14.4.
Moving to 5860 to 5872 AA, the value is 14.6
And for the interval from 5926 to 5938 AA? 14.4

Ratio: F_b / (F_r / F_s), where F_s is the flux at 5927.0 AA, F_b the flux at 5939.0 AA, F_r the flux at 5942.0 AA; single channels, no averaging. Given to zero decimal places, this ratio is 61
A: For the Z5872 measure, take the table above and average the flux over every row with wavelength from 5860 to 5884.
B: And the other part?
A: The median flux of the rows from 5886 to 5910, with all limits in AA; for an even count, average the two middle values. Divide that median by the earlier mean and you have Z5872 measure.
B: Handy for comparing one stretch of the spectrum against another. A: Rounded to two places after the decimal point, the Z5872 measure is 0.81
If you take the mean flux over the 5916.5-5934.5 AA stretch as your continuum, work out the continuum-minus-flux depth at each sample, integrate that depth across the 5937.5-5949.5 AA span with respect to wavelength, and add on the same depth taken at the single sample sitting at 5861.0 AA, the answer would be -23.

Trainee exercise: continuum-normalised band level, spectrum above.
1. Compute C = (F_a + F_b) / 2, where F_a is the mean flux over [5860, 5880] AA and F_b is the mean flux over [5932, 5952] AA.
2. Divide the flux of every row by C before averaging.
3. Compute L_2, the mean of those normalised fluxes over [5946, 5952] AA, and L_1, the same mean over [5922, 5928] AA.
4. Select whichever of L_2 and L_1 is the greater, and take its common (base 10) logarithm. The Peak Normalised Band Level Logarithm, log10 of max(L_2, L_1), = 0.005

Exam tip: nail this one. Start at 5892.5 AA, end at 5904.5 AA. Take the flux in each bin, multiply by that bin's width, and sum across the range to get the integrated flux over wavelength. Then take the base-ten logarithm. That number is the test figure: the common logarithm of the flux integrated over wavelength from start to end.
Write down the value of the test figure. 2.753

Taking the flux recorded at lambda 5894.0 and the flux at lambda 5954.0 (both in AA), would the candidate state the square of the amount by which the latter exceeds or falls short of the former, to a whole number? 159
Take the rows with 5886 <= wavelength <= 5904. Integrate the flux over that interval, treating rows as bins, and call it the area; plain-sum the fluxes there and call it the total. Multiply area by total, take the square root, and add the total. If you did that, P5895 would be 754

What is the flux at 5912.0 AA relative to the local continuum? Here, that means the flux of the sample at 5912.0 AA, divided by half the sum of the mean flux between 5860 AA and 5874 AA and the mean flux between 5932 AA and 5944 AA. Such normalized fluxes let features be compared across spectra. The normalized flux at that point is 0.97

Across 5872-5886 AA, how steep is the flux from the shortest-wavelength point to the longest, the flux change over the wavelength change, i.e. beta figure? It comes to -0.49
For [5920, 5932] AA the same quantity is -0.21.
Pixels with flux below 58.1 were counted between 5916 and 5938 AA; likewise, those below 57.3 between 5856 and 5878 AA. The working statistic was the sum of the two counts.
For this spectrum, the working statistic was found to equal 5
